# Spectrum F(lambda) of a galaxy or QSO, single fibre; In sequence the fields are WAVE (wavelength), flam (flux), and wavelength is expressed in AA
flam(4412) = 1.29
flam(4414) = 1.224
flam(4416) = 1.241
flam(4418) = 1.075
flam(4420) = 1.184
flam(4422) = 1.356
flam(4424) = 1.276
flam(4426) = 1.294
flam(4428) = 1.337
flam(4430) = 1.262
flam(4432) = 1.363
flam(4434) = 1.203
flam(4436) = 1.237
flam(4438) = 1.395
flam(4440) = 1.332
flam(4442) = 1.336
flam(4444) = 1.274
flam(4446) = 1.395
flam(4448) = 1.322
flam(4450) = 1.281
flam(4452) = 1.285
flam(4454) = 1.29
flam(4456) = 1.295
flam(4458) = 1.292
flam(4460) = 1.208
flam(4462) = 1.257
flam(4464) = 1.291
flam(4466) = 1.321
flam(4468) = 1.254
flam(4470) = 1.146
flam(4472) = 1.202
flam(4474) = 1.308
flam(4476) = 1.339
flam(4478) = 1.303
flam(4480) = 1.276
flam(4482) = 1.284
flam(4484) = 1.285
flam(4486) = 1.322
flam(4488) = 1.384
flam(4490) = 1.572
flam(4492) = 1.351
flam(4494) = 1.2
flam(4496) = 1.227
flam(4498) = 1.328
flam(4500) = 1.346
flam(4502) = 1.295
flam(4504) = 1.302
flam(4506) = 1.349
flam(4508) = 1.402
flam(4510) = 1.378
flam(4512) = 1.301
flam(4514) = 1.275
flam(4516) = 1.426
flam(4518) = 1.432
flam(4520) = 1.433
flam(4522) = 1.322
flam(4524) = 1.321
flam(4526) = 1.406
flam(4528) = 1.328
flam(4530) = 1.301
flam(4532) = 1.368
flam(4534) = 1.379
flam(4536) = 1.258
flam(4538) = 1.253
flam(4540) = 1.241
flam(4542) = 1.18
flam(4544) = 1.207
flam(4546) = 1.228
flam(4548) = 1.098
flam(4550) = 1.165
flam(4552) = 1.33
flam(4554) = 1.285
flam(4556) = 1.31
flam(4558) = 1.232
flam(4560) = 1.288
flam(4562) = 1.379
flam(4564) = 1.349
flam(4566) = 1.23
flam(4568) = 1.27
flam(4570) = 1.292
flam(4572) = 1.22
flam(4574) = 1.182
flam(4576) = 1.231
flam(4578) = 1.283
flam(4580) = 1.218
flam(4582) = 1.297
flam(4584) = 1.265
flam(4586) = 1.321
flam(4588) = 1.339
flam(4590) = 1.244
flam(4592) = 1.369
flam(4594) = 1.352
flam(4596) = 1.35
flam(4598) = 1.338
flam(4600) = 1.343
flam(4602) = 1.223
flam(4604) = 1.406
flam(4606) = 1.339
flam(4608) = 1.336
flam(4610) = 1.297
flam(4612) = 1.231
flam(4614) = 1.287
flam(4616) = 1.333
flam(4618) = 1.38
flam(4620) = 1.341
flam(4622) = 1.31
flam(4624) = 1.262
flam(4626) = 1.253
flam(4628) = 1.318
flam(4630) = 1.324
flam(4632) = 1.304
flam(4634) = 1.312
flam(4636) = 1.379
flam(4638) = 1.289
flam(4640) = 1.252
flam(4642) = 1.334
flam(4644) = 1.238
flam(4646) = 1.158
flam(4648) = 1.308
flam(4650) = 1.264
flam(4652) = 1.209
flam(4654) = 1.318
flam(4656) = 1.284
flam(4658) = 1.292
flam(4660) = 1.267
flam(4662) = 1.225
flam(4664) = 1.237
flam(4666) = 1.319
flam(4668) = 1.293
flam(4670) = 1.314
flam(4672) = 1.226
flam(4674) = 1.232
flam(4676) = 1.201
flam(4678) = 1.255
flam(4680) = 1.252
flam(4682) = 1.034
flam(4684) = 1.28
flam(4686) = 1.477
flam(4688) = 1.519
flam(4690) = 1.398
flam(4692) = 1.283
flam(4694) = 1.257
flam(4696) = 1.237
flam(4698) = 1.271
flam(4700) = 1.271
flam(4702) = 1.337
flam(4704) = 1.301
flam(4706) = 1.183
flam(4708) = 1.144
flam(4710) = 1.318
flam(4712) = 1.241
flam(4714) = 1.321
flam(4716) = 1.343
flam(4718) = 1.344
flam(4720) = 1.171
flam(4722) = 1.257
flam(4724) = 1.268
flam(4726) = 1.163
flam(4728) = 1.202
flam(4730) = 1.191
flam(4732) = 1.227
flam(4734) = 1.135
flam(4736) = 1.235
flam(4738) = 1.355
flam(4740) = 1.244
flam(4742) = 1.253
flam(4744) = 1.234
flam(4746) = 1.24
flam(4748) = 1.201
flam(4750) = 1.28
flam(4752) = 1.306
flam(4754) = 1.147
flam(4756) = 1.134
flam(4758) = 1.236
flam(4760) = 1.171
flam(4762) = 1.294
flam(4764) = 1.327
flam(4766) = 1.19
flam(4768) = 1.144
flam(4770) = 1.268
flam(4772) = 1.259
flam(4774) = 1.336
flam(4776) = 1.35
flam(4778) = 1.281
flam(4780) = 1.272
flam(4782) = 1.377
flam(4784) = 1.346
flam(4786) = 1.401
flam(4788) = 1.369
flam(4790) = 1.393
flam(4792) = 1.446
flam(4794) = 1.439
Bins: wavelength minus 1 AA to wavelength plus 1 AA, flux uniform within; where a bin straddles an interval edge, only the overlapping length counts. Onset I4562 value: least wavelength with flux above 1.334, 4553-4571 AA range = 4562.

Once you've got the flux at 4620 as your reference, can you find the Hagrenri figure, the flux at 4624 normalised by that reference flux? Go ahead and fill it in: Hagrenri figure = 0.94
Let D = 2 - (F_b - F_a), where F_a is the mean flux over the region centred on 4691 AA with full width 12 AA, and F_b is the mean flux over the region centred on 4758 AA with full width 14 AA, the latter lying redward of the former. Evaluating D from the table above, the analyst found 2.13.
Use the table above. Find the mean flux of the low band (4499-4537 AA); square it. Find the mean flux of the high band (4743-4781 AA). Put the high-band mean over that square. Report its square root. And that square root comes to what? 0.83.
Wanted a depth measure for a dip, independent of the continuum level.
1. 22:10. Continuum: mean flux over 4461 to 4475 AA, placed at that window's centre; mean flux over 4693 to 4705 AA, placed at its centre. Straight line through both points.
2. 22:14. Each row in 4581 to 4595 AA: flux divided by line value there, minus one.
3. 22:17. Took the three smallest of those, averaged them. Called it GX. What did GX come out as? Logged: 0.00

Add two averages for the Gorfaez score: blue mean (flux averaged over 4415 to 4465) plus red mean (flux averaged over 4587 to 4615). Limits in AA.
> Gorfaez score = 2.601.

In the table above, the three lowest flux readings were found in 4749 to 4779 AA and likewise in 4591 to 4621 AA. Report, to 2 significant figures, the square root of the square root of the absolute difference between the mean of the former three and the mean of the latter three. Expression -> 0.57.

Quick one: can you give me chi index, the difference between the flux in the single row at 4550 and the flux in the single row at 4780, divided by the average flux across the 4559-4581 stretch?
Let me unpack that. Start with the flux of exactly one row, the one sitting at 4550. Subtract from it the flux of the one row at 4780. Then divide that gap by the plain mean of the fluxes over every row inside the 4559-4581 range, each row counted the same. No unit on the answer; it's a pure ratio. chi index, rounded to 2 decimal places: -0.08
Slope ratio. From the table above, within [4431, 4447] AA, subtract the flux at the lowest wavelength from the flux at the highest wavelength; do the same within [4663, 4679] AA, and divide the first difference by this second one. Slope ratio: 1.8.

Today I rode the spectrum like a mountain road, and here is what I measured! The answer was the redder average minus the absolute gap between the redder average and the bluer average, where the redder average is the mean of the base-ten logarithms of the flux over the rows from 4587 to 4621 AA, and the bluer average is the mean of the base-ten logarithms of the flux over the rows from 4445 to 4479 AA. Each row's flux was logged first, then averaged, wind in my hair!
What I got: 0.107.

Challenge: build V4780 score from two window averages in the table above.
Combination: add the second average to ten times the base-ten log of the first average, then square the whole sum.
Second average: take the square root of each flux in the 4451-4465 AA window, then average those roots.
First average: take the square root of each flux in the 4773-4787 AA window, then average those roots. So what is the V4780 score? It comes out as 3.1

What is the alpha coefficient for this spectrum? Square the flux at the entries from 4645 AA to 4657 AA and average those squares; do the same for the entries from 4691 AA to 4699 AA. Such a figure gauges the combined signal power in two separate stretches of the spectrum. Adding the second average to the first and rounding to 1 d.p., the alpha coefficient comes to 3.2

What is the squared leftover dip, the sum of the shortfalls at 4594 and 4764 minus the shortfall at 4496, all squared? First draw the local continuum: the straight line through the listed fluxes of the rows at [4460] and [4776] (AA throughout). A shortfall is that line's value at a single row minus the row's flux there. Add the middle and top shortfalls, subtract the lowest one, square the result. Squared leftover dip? 0.0040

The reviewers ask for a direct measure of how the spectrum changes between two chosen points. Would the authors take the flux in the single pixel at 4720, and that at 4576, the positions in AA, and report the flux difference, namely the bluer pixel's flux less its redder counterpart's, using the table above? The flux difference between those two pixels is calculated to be 0.06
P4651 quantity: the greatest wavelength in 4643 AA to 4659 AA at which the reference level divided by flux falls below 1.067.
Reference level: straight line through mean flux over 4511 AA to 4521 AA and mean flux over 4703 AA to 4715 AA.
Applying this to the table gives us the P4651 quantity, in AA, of 4658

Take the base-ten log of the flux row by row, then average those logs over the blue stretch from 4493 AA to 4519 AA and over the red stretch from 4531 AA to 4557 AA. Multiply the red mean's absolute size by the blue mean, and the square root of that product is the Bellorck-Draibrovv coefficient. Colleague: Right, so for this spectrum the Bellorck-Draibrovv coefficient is 0.109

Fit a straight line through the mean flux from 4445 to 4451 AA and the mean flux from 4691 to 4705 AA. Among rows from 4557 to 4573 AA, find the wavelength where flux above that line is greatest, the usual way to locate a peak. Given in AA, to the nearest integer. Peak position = 4562 AA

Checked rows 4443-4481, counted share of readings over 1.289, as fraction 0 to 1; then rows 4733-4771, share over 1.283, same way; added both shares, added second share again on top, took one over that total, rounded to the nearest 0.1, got 1.1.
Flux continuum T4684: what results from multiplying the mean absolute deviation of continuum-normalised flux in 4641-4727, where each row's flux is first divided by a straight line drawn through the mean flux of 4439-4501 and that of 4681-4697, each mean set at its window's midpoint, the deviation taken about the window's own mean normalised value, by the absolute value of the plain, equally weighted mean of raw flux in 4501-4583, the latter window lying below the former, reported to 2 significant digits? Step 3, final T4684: 0.057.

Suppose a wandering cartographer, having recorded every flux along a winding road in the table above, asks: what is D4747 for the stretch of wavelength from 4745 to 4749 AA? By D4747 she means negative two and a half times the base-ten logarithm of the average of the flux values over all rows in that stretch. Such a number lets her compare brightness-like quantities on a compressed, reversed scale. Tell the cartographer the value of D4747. -0.216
